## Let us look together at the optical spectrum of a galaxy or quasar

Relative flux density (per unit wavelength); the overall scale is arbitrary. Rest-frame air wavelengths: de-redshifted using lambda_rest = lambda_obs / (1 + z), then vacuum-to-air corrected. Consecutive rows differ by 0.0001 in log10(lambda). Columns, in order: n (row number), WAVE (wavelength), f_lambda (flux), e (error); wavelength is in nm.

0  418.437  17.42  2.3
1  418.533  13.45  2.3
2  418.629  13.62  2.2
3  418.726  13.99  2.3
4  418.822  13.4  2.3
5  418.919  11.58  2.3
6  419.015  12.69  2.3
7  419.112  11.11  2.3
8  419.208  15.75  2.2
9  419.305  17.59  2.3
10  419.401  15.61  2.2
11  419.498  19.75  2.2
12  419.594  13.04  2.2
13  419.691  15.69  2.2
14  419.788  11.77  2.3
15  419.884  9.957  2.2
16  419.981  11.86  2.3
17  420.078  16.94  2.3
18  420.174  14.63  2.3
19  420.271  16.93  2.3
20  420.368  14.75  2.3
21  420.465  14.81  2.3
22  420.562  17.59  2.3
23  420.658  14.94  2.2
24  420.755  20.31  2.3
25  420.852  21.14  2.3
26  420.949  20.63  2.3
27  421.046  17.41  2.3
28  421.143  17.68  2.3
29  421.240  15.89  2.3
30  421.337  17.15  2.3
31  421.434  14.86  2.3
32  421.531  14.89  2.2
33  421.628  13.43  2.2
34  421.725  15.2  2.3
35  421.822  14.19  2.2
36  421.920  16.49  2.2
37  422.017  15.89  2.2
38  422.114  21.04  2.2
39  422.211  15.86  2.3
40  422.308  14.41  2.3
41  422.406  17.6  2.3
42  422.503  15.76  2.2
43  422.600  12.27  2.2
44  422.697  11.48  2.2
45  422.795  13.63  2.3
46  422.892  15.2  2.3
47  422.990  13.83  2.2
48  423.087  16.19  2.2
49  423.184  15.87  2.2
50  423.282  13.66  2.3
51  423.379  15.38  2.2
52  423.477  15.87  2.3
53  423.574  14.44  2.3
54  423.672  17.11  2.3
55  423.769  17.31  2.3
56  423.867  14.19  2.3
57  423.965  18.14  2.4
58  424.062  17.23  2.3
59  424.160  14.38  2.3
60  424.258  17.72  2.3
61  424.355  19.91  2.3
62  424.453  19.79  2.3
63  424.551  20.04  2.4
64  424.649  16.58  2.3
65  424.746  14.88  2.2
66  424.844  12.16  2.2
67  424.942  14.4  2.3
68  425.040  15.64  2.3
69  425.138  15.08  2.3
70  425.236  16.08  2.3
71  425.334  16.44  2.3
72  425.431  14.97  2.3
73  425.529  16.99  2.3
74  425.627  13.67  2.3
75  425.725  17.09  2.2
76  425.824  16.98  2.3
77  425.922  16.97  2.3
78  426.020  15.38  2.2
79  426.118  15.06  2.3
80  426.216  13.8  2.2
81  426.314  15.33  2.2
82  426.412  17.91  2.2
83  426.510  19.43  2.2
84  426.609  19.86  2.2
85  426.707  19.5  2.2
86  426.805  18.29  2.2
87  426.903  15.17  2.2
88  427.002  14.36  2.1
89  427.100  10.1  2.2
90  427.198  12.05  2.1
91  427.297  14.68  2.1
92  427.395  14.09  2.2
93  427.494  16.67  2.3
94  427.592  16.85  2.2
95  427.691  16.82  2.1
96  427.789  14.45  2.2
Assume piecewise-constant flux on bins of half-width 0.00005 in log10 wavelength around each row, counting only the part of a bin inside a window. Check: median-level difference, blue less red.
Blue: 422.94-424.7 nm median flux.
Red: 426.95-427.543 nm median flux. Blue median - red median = 2.2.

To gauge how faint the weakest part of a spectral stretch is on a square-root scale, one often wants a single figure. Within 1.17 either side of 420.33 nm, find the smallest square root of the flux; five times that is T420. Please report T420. 15.8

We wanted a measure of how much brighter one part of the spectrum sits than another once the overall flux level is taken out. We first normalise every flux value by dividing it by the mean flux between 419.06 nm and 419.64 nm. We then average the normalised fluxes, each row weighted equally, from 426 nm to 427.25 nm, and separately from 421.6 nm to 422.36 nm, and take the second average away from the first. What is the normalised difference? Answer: 0.00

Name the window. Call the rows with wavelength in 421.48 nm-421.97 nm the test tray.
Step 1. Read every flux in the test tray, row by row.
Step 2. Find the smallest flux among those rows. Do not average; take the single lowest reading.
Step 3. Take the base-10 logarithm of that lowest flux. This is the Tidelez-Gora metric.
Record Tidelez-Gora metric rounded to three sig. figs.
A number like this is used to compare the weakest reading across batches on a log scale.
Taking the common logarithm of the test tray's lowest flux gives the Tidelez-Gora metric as 1.13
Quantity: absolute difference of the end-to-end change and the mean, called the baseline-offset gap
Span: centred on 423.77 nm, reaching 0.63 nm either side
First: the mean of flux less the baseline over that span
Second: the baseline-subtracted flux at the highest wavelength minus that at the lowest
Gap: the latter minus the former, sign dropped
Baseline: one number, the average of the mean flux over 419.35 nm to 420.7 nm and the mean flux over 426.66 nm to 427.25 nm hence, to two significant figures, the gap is 2.7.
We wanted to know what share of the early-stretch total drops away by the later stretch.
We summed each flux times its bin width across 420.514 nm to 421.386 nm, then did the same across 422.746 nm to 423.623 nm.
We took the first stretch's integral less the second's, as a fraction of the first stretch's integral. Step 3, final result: 0.17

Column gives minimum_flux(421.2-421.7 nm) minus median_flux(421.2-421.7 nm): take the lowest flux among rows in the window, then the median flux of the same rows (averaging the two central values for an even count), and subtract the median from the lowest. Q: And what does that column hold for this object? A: -1.5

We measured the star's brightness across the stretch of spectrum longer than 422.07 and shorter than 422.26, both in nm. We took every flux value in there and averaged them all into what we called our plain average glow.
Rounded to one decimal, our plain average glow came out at 18.4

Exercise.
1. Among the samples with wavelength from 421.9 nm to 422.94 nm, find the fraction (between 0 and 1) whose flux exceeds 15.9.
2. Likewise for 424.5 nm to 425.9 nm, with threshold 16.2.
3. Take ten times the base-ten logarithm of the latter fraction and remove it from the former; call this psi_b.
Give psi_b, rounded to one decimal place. 4.0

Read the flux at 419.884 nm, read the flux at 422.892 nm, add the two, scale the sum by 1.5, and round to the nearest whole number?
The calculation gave 38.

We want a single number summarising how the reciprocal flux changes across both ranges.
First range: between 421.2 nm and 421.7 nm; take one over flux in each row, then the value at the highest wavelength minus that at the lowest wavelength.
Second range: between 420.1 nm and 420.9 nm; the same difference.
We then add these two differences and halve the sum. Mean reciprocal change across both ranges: -0.0048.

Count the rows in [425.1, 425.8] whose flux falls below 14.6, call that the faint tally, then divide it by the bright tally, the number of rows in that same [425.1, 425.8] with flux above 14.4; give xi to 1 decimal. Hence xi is 0.2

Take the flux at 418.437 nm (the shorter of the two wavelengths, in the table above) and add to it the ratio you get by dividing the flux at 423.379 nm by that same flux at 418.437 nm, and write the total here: 18.3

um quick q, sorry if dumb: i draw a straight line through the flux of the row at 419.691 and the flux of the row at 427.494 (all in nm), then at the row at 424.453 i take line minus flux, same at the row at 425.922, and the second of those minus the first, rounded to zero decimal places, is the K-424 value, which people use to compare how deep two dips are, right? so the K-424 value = 3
